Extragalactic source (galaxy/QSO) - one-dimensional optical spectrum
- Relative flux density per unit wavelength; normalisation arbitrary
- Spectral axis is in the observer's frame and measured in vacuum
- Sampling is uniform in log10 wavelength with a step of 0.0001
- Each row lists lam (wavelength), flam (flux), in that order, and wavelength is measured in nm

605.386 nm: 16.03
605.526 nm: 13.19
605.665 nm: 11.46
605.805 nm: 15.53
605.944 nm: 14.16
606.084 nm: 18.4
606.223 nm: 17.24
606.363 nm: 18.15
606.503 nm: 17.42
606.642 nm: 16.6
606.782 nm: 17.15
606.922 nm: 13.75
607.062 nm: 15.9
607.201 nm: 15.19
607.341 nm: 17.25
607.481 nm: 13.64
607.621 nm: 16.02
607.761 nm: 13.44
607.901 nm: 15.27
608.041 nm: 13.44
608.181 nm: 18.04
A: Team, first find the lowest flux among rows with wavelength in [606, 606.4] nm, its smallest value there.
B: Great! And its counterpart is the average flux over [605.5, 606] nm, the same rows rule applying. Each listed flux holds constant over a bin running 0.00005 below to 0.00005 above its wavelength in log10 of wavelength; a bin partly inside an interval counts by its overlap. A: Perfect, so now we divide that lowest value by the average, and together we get 1.27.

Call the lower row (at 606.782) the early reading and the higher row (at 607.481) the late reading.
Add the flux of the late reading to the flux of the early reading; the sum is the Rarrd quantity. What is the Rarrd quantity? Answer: 30.8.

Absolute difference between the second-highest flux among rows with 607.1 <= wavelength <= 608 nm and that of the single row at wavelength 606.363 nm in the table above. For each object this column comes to 2.1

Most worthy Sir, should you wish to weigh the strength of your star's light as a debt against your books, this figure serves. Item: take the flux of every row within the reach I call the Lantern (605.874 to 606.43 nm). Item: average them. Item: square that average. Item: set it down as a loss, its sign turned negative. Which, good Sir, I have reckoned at -289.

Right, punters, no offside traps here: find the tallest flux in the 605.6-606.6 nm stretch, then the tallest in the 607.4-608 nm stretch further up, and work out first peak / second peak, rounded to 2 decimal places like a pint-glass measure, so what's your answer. 1.15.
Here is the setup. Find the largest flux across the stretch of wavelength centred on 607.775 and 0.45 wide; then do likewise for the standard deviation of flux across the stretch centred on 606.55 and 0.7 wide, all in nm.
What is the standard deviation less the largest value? -15.5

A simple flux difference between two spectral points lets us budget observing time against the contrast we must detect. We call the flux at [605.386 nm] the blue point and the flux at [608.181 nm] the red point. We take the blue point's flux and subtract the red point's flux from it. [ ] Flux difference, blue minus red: -2.0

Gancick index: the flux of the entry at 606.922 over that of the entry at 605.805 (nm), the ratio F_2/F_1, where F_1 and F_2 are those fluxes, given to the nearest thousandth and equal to 0.885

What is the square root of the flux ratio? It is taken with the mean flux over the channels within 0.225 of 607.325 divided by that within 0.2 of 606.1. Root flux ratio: 0.96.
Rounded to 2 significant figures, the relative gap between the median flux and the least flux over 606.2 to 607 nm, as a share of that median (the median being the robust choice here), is 0.20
